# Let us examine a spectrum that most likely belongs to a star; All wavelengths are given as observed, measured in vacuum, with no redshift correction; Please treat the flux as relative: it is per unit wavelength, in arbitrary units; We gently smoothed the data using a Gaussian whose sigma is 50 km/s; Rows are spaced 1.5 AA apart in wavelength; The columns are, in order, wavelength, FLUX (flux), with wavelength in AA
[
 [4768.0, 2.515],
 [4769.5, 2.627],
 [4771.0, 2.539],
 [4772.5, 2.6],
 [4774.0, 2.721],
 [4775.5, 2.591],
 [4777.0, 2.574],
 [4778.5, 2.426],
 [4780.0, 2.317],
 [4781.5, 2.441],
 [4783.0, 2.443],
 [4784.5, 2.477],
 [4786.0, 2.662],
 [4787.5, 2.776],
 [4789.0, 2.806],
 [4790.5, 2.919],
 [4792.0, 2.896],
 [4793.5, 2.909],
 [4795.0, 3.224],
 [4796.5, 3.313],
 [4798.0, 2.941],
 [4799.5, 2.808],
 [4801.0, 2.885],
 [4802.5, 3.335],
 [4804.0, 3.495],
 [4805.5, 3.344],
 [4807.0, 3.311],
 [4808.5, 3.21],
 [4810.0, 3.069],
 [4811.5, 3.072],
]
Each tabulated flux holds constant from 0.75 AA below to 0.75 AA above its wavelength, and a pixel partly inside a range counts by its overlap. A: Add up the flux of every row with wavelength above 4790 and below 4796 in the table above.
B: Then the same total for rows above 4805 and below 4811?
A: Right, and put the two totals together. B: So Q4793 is 24.9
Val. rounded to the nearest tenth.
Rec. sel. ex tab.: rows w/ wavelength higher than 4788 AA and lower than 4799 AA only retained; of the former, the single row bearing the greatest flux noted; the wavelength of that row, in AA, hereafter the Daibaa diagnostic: 4796.5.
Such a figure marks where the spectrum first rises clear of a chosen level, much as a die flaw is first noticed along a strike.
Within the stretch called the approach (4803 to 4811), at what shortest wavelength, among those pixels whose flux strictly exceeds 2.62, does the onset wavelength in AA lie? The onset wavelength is 4804.0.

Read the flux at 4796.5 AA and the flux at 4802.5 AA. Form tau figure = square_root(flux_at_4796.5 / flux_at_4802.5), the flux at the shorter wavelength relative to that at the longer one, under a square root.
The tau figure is 1.00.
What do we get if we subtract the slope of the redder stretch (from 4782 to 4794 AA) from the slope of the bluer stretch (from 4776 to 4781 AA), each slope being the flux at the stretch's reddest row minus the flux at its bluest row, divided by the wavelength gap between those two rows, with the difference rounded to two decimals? -0.13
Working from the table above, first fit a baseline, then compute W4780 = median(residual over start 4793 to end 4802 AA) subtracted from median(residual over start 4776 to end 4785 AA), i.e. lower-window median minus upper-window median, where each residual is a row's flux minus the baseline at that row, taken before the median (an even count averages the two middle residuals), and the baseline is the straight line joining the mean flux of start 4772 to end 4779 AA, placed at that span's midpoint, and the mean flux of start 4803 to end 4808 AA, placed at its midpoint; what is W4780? -0.1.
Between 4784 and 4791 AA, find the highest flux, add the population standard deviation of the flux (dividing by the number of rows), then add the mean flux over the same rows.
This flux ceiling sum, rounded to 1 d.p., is 5.8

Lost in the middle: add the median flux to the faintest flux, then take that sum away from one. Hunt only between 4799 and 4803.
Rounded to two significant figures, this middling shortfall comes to -4.7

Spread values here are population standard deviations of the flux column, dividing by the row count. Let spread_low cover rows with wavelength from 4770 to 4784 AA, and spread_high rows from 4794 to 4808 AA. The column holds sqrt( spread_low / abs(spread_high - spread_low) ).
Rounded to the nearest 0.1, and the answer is 1.0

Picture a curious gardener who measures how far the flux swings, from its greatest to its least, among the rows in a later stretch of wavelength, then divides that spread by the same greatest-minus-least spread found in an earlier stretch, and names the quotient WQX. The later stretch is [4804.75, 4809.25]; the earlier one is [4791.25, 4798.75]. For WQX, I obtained 0.3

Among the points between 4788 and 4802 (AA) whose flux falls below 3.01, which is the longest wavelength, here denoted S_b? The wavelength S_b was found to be 4801.0 AA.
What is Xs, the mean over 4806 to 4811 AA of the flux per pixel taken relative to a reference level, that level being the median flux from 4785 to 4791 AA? 1.15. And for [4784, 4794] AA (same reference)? 1.00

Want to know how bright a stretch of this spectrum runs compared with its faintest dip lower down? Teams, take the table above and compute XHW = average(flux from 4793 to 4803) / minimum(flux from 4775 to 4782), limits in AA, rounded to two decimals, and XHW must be 1.32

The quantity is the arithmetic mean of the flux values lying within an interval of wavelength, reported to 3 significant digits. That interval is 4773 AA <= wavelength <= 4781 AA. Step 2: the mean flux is 2.53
